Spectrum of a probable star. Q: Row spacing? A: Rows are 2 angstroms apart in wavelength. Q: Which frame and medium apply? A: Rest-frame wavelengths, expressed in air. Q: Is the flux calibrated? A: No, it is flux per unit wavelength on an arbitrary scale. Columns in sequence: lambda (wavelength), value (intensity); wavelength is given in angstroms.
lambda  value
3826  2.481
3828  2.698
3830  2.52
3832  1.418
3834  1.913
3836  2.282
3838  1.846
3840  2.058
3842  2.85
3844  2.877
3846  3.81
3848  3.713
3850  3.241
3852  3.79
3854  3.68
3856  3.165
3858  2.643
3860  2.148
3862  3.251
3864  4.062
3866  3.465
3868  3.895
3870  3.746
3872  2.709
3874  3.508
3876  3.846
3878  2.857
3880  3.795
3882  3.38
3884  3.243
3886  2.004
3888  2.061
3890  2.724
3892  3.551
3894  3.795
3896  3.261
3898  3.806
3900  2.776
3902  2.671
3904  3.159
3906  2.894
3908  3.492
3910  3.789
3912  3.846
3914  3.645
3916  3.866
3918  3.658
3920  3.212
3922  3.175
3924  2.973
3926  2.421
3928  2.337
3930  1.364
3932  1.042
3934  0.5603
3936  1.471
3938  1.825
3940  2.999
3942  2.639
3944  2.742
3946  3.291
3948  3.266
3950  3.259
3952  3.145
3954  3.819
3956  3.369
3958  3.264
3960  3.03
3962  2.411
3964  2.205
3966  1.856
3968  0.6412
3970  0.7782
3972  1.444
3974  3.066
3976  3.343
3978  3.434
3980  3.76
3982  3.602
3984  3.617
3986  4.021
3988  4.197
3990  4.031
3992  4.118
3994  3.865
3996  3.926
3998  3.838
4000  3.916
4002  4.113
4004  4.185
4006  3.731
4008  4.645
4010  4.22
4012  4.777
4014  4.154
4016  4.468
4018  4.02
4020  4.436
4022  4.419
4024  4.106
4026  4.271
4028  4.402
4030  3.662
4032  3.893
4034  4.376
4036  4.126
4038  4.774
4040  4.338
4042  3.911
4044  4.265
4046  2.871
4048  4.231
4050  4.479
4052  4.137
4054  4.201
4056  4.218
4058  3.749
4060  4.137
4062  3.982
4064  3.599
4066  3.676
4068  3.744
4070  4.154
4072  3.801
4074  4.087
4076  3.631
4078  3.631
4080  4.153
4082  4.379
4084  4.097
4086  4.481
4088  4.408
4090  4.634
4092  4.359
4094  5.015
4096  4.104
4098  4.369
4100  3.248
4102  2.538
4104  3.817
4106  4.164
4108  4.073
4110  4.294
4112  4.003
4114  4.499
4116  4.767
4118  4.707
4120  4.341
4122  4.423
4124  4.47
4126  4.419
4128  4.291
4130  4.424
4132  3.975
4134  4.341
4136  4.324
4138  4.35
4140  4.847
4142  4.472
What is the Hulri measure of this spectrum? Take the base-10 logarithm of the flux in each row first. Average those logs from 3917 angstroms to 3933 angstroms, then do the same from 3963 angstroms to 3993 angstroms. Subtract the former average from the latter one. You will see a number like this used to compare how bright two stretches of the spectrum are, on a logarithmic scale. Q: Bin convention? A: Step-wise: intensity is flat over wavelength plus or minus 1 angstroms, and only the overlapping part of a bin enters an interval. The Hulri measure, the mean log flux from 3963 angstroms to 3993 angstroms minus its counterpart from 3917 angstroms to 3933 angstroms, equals 0.04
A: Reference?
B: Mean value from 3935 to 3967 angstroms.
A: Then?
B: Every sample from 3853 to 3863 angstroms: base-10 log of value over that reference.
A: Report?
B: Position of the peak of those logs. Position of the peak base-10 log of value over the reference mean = 3854 angstroms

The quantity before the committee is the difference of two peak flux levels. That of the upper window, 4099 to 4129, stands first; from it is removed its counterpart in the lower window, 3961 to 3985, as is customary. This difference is 1.0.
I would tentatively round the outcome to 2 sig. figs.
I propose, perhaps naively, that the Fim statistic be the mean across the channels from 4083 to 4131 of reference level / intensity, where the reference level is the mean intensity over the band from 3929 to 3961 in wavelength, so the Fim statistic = 0.62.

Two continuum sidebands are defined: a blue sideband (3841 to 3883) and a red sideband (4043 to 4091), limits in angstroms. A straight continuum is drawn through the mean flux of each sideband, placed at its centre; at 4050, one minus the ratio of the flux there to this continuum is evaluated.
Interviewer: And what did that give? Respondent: -0.1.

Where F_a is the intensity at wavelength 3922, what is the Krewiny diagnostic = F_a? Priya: 3.175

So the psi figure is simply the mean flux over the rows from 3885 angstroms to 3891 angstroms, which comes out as 2.3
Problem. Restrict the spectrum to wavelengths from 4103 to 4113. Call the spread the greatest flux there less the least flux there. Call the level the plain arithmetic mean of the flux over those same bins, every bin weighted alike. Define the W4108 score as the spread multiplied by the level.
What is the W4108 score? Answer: 1.9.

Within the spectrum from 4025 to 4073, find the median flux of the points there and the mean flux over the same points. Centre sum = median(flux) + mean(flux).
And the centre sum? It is 8.2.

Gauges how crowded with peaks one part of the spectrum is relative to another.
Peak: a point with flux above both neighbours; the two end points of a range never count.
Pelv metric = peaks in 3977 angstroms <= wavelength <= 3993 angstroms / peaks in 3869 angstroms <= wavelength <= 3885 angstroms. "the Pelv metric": 1.0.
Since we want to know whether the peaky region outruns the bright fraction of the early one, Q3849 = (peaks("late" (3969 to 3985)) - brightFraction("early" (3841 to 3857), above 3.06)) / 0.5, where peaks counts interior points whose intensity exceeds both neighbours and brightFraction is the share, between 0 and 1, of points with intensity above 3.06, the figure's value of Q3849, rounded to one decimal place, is 0.5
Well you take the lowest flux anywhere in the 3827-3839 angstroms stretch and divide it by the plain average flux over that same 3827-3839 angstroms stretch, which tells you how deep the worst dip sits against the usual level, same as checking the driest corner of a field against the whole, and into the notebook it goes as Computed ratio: 0.67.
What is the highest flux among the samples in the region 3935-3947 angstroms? 3.291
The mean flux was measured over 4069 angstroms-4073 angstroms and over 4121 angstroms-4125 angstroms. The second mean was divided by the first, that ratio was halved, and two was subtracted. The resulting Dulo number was -1.44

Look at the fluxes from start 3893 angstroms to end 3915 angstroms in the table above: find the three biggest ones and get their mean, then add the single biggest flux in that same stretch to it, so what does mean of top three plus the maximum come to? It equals 7.7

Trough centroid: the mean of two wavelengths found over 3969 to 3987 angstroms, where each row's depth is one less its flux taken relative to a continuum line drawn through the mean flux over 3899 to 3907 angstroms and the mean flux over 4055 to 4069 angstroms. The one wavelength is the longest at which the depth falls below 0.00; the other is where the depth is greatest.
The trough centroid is 3978 angstroms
